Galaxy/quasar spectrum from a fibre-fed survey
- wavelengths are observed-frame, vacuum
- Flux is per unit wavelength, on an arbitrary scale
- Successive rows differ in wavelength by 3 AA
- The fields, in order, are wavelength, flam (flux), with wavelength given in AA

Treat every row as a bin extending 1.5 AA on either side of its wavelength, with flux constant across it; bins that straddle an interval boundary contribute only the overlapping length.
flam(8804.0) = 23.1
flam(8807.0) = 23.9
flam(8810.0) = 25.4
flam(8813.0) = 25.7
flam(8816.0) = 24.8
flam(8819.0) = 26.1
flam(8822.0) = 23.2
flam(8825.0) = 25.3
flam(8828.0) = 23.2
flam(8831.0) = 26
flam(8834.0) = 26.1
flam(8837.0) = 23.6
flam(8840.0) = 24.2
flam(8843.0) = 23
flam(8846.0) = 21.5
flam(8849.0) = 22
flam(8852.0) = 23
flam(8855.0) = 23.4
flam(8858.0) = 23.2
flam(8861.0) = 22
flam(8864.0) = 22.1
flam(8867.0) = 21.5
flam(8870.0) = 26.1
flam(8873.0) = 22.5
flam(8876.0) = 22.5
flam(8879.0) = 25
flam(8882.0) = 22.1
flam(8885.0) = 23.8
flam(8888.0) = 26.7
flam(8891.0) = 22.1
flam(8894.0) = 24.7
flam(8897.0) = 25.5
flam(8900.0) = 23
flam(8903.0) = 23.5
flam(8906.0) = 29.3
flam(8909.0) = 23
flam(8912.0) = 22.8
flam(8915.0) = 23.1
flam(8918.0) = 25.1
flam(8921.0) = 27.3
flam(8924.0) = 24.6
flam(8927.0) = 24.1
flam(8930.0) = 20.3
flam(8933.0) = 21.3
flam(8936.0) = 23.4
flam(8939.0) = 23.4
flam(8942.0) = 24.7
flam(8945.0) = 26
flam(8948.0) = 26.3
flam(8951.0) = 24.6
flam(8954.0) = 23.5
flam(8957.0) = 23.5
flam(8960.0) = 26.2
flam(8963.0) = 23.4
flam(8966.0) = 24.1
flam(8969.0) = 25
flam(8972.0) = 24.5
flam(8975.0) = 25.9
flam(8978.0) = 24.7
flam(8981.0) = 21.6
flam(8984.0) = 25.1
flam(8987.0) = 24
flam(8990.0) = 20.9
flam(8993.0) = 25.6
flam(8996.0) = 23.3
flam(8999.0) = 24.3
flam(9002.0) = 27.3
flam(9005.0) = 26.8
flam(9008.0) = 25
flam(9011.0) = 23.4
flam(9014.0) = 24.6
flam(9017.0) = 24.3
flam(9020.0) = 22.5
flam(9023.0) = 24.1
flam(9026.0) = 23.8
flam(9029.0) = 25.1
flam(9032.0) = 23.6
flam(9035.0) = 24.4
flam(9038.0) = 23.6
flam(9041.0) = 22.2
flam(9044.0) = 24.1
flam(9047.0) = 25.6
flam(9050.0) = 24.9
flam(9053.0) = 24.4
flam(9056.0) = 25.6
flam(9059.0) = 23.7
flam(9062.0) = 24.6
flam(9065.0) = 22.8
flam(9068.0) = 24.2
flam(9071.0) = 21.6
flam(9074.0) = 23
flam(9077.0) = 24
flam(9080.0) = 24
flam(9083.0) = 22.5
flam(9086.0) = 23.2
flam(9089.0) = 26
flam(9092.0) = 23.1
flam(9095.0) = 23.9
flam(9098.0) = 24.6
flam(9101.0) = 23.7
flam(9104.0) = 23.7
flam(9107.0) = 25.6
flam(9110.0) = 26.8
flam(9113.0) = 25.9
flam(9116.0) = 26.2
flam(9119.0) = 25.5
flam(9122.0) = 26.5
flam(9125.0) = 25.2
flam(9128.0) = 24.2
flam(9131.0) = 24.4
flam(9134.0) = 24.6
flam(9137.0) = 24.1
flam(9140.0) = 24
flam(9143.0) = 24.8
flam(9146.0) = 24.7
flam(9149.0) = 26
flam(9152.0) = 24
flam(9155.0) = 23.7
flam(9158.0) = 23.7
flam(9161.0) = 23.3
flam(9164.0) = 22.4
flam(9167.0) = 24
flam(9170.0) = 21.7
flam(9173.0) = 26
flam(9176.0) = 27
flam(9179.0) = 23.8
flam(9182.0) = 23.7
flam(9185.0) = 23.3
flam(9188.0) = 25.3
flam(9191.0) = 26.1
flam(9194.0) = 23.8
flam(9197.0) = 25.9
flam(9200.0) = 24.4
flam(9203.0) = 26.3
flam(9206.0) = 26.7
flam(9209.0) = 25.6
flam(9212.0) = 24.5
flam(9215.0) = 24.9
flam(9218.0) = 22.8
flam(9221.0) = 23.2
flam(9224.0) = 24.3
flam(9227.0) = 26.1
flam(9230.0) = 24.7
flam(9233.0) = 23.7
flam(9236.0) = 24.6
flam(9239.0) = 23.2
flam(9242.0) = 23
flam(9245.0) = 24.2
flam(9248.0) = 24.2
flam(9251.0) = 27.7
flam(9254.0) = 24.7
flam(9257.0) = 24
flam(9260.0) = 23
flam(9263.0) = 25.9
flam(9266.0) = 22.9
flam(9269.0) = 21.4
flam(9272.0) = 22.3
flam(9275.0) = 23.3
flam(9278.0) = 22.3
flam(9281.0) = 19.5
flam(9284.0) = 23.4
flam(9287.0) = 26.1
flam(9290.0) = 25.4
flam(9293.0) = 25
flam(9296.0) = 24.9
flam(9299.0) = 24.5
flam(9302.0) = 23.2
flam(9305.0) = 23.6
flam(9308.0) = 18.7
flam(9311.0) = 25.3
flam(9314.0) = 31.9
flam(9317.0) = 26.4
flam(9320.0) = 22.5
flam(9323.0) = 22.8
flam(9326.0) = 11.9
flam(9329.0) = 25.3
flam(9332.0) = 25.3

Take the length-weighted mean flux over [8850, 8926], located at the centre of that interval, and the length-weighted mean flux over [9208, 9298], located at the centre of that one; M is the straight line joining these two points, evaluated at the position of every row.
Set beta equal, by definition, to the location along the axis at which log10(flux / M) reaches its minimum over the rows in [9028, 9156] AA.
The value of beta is 9071.0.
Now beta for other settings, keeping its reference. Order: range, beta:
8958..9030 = 8990.0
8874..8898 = 8891.0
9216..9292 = 9281.0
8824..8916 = 8867.0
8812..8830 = 8828.0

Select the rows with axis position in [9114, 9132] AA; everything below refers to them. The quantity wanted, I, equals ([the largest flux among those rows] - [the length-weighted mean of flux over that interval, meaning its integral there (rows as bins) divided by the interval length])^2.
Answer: 1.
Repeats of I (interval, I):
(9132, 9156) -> 2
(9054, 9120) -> 6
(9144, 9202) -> 7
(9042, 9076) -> 3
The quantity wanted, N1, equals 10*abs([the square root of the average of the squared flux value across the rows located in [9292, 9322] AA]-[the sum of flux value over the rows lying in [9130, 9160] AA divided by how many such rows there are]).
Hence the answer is 4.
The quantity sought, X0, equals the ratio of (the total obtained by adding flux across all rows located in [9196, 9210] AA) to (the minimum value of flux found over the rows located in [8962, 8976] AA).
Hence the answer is 5.51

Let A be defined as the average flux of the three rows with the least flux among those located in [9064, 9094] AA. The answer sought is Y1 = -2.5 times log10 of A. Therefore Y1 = -3.37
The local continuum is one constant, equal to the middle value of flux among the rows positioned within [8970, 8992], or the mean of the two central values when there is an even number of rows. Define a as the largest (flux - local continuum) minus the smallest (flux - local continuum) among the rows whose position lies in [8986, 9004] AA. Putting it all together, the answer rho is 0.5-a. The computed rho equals -5.9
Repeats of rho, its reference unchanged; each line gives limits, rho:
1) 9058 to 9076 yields -2.5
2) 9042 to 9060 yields -1.4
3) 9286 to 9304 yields -2.4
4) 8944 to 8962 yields -2.3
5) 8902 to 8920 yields -6.0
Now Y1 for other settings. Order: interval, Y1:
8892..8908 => -3.44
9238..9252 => -3.43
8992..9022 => -3.41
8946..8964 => -3.43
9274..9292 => -3.34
